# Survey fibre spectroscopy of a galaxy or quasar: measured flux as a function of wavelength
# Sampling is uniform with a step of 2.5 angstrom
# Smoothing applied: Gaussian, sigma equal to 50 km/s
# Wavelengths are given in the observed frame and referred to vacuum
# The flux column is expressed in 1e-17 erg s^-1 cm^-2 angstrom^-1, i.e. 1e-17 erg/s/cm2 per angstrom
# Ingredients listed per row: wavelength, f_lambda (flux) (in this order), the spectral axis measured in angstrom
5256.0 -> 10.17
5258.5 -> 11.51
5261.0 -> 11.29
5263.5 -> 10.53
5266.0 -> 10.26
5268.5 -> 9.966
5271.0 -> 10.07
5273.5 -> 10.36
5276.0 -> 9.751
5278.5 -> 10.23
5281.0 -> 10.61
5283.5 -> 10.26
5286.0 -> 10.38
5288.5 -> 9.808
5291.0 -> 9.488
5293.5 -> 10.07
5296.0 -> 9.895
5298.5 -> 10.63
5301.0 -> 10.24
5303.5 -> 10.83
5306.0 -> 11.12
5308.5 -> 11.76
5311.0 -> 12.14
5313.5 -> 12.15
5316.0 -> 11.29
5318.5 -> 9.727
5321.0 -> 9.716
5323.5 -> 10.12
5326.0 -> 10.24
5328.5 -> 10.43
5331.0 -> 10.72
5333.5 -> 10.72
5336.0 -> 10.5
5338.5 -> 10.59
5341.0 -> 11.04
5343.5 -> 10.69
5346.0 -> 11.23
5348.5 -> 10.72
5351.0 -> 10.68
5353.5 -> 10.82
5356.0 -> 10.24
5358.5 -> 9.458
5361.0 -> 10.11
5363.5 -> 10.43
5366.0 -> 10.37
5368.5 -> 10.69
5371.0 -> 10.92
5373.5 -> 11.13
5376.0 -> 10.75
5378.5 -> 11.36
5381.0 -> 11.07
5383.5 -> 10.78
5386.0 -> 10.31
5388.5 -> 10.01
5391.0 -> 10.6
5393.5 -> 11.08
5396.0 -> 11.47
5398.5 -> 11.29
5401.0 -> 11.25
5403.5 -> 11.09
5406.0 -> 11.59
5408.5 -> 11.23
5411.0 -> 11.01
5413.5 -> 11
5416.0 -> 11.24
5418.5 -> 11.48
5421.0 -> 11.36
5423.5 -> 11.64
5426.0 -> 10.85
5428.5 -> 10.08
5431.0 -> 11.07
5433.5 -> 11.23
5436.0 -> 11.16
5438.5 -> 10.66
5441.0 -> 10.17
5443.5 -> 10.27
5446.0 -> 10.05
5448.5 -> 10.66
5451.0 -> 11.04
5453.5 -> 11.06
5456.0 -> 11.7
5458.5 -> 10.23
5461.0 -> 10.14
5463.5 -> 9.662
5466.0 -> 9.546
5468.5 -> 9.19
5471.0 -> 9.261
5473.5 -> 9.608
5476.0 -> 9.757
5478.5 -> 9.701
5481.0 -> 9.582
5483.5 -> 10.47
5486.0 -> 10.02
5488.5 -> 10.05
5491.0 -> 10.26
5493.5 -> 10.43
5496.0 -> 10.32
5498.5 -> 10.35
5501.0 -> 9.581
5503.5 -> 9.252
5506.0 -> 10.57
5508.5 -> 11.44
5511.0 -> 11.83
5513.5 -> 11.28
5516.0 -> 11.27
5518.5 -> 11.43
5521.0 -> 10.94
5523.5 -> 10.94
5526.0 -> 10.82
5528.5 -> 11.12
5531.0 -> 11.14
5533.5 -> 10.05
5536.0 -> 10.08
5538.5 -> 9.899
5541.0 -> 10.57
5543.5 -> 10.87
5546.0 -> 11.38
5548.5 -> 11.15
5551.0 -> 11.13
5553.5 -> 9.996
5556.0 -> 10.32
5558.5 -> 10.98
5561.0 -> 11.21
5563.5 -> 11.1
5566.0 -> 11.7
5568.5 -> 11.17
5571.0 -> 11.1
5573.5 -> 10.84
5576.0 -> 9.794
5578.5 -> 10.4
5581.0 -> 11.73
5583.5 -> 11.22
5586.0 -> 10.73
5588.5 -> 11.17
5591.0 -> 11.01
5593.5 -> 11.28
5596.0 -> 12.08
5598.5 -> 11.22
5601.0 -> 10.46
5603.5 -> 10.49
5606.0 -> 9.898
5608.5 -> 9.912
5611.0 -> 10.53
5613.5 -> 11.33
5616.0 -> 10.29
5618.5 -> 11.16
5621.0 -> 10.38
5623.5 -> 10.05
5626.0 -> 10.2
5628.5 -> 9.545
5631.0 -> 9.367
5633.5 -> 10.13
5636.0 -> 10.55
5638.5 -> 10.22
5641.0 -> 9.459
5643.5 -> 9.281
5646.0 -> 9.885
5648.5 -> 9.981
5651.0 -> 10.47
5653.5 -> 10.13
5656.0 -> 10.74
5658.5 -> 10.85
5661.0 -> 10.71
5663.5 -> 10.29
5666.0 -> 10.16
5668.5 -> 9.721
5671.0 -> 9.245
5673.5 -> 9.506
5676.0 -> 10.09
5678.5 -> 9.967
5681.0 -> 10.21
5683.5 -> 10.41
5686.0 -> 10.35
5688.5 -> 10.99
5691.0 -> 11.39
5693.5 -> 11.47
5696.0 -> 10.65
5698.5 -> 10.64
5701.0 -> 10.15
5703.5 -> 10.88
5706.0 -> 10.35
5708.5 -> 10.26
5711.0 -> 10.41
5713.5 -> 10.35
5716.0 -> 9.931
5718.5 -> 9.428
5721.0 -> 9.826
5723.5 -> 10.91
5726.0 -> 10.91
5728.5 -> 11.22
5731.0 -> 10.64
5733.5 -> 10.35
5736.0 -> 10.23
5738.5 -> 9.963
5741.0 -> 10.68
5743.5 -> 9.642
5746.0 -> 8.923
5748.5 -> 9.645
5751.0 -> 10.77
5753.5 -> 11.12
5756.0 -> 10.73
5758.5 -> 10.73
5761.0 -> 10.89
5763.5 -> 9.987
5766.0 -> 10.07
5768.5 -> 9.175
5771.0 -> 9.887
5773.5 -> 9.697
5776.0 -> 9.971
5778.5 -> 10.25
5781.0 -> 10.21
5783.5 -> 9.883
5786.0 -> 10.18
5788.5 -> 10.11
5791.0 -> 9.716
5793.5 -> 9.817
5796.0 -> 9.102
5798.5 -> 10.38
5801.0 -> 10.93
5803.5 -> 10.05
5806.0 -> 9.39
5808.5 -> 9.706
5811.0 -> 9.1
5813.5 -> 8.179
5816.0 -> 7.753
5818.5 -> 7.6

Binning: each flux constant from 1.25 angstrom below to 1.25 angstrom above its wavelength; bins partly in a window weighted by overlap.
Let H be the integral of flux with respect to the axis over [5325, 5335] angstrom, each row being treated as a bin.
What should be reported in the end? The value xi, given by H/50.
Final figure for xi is 2.11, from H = 105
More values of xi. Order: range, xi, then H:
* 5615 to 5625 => 2.09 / 105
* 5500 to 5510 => 2.05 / 103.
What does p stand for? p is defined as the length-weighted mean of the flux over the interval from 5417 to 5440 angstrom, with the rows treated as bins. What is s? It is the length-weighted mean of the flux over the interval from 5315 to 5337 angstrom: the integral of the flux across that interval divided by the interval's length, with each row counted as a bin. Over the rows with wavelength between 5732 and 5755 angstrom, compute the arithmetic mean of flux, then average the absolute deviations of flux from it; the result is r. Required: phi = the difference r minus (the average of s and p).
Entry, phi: -10.2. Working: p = 11.1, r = 0.54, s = 10.37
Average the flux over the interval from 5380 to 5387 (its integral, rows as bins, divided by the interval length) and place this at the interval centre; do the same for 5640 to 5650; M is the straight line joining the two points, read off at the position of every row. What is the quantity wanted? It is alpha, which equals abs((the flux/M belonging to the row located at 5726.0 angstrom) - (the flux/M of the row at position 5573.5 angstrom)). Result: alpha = 0.08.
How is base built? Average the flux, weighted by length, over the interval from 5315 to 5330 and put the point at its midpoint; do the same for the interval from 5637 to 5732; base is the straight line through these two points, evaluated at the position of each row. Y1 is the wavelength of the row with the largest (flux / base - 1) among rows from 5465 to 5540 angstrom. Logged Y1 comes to 5511.0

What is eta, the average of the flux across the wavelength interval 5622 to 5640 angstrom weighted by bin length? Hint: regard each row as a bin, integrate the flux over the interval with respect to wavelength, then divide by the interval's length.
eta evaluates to 10.0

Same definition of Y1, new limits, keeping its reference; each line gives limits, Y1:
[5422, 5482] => 5456.0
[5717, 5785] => 5728.5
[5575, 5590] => 5581.0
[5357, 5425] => 5423.5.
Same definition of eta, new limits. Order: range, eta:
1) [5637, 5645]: 9.7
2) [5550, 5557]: 10.5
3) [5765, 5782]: 9.9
